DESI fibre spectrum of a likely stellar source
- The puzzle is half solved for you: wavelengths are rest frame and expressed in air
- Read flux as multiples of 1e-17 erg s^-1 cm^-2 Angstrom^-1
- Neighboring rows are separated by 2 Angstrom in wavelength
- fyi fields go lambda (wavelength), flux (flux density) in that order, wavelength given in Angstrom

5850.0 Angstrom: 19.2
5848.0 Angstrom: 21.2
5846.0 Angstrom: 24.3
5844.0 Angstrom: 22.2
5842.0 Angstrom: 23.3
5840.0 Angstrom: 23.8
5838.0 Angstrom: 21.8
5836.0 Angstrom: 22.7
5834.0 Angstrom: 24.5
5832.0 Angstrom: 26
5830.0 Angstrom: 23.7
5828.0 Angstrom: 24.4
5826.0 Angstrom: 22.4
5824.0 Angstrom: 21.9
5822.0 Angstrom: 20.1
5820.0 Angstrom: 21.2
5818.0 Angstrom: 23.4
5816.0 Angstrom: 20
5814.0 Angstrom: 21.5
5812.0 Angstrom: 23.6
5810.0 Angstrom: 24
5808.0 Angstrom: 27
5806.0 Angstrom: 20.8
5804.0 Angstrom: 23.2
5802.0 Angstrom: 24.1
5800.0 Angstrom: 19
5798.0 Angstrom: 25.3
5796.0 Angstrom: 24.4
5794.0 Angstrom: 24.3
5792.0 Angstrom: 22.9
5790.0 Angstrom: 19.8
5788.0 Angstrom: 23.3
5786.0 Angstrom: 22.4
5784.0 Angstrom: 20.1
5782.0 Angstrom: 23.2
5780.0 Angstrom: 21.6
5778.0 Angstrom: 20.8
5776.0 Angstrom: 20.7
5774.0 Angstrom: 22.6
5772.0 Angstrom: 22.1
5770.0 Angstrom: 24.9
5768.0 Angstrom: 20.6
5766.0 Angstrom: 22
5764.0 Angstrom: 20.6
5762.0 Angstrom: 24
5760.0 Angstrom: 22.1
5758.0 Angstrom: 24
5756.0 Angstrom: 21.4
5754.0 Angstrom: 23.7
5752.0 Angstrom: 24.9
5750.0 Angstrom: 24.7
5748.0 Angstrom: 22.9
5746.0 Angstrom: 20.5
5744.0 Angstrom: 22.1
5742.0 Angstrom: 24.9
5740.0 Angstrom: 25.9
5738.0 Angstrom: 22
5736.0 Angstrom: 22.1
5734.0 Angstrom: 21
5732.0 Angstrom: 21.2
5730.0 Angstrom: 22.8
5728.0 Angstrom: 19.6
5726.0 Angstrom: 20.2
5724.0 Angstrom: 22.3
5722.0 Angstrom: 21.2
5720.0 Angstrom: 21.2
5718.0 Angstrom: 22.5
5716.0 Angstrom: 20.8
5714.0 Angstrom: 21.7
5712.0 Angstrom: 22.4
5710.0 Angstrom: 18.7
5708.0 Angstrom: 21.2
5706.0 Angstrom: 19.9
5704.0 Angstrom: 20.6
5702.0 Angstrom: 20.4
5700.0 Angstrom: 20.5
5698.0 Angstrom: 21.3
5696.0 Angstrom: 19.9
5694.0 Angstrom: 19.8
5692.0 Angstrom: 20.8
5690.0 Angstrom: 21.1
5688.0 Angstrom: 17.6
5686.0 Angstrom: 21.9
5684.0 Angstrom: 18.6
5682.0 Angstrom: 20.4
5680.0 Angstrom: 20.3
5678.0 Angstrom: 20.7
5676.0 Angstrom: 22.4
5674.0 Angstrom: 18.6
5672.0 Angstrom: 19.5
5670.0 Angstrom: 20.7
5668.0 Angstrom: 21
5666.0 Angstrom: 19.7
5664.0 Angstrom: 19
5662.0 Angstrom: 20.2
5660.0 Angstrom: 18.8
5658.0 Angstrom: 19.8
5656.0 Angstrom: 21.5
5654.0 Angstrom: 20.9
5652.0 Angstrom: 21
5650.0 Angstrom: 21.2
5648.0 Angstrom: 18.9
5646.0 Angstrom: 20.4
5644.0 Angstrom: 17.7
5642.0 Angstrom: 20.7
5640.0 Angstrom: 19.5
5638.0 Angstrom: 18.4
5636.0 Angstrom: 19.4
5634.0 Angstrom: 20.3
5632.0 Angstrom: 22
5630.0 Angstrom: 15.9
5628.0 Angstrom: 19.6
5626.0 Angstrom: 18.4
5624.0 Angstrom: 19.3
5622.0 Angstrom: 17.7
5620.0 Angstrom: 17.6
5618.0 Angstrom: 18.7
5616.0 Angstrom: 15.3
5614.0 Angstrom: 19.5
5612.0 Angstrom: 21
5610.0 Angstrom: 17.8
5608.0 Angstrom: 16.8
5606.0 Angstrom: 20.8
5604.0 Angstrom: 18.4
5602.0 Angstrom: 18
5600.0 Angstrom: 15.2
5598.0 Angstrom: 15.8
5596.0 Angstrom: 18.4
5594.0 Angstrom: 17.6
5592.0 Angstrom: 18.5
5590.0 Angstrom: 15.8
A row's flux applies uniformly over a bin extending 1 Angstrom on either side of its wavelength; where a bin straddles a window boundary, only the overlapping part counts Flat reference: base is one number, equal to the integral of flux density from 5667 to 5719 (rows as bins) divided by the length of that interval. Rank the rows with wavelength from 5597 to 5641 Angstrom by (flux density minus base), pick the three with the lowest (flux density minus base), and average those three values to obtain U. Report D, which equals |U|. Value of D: 5.1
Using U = -5.1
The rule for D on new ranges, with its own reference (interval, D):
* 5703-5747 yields 1.1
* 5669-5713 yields 2.2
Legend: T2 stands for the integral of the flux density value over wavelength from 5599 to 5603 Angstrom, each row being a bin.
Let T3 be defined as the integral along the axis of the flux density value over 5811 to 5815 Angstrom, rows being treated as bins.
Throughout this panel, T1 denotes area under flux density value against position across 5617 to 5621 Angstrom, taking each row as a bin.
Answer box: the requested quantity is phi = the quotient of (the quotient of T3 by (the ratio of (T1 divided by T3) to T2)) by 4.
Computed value 1860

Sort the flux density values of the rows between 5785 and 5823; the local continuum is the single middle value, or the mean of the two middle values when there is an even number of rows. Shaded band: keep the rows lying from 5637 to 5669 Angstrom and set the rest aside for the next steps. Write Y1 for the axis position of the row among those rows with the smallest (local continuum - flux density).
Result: 5656.0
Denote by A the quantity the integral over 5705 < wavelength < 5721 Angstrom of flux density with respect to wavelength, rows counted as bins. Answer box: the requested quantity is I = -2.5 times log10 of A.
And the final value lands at -6.32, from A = 337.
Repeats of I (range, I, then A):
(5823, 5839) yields -6.43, 375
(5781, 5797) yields -6.39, 361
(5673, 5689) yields -6.27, 321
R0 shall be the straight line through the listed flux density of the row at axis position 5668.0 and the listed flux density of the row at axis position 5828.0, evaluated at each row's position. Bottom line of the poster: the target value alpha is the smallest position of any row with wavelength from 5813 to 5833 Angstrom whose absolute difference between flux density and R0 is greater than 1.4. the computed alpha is 5814.0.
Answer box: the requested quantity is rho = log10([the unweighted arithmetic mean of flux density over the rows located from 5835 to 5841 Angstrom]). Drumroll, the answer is 1.36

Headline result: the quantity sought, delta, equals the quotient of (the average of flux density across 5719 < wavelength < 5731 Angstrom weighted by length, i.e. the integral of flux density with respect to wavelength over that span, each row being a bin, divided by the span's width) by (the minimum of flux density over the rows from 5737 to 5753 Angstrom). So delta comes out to 1.03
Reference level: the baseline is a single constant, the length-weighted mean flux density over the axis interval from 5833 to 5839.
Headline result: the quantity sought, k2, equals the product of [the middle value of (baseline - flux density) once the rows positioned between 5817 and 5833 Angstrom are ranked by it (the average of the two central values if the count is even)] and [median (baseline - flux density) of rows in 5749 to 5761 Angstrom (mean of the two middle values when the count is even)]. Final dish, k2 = 0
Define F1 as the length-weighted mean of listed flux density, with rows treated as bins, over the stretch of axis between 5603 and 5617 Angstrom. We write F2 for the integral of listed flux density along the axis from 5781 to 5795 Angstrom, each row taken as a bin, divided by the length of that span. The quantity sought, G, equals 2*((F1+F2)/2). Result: 40.8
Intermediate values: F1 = 18.5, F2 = 22.3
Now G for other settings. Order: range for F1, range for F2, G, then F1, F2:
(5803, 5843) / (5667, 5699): 43.3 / 23.0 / 20.3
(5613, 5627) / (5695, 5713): 38.6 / 18.1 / 20.5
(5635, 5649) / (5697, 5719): 40.2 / 19.3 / 20.9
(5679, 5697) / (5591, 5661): 38.9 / 20.0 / 18.9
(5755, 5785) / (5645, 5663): 42.3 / 22.0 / 20.3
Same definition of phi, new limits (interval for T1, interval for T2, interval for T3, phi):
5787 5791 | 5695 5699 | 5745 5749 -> 1801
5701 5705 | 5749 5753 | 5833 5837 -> 2695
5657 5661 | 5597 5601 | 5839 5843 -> 1782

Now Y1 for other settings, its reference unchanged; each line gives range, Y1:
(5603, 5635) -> 5632.0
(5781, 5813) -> 5808.0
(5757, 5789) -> 5770.0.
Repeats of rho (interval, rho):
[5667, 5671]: 1.32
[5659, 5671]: 1.30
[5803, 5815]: 1.37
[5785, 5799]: 1.37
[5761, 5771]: 1.35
